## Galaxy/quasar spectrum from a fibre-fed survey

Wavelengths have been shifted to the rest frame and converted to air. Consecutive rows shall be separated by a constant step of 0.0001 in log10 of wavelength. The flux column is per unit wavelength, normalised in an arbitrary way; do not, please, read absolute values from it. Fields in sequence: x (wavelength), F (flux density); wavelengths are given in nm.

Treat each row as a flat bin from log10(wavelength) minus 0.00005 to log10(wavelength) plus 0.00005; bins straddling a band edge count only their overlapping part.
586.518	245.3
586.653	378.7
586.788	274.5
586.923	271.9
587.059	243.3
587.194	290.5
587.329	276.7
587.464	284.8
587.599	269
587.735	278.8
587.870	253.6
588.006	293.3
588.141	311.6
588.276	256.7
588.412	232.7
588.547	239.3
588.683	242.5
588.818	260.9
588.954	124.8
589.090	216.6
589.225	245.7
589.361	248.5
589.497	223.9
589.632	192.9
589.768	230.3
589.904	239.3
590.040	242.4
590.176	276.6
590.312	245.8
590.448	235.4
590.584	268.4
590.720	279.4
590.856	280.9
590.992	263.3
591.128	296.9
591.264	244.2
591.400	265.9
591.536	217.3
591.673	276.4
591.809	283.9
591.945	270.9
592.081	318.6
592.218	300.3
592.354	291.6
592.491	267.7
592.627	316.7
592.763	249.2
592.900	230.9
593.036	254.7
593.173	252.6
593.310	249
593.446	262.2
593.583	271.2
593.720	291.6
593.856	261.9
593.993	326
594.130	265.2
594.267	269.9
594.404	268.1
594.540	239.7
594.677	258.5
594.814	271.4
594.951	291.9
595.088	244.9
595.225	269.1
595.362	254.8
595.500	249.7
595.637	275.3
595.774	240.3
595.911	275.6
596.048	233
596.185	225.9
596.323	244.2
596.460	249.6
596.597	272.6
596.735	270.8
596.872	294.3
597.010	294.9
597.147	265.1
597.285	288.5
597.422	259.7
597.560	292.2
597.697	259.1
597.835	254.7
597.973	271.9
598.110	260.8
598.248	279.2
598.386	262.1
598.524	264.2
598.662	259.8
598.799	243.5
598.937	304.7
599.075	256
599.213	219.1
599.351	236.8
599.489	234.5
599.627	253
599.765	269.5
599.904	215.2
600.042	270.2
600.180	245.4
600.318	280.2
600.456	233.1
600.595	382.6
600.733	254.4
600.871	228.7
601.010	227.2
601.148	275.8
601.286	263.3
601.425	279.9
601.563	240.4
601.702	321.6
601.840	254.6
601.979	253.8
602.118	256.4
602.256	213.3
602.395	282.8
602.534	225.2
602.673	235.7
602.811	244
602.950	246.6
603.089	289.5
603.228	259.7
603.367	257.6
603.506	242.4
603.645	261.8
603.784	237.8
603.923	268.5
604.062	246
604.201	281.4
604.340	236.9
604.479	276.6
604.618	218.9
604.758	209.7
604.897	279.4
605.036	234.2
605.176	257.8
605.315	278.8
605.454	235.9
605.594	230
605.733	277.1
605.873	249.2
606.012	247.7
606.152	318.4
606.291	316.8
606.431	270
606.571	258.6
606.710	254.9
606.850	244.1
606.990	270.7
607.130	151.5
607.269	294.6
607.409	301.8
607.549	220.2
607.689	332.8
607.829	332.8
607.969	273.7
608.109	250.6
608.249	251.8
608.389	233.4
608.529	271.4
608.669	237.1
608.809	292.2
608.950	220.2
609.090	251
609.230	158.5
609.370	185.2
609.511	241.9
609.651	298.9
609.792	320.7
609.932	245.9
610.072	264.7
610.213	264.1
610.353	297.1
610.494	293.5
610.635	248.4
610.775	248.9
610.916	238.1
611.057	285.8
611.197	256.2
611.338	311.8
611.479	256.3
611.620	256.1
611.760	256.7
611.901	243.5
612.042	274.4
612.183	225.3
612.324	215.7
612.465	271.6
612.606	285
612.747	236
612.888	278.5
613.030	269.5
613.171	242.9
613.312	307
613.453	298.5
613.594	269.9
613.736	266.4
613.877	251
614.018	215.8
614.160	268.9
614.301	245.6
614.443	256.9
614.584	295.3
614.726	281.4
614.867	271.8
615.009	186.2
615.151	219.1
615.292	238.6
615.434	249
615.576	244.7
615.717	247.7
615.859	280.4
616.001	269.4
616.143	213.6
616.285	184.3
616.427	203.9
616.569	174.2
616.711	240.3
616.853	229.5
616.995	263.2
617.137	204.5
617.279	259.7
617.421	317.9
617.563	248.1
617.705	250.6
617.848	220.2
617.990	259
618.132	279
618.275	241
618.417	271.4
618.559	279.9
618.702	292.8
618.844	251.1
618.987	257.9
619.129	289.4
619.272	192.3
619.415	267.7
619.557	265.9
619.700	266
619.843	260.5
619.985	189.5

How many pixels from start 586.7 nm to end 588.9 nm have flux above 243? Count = 13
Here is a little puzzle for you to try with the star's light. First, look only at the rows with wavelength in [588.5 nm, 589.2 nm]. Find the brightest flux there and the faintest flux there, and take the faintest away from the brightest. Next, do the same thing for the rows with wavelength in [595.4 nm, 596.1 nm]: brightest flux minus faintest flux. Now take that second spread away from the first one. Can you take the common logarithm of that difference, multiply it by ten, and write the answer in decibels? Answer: 20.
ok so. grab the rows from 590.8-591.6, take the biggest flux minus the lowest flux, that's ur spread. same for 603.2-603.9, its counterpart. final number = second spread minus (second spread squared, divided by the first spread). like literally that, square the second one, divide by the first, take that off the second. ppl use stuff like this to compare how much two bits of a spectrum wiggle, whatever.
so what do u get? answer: 17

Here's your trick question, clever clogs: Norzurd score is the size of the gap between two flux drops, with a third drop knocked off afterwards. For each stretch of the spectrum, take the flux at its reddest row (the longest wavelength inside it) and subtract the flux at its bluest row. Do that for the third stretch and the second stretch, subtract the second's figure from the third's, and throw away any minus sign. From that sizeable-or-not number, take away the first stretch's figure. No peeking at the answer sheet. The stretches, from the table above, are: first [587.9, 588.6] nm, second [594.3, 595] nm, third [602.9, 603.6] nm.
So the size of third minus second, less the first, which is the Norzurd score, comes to 82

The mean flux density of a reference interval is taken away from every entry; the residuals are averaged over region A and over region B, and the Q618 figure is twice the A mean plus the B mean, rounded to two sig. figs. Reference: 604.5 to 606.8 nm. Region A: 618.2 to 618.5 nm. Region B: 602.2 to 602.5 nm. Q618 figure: -15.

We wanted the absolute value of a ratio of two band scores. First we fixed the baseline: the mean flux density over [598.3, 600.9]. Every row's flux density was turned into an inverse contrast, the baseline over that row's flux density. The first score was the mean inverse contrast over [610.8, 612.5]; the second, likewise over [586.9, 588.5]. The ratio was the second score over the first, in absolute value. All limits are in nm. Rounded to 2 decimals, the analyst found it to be 0.94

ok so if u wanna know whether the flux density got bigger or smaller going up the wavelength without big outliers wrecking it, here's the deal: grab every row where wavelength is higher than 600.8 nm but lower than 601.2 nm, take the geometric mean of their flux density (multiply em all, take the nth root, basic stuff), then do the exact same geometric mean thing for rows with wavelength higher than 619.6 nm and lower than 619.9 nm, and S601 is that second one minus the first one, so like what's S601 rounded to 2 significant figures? 20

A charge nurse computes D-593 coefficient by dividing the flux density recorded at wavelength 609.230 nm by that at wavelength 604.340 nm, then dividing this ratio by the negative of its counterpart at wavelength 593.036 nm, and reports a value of -0.0026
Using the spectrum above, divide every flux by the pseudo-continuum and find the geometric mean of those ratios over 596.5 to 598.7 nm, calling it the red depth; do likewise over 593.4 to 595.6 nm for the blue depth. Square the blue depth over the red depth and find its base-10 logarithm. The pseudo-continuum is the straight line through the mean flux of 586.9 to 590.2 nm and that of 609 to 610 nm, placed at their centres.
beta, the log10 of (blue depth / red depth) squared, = -0.02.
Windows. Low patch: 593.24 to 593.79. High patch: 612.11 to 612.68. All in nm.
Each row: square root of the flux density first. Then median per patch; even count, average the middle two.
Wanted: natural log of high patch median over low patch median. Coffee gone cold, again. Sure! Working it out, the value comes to -0.04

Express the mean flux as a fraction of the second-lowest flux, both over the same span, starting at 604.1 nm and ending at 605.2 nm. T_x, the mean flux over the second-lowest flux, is 1.14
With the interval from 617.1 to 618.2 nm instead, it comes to 1.16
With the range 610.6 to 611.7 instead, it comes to 1.06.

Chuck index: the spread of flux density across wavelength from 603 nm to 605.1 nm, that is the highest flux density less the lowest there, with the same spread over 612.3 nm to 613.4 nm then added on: 171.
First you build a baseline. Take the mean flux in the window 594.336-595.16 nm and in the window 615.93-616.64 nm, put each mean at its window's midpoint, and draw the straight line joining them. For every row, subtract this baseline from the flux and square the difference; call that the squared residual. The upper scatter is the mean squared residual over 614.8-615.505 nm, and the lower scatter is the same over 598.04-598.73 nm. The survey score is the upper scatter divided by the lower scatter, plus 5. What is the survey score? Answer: 12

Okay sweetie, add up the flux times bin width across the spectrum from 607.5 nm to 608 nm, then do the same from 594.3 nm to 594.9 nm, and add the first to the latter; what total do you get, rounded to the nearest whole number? 304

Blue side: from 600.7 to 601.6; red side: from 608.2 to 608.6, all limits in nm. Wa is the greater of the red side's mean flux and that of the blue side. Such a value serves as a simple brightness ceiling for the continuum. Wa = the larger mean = 253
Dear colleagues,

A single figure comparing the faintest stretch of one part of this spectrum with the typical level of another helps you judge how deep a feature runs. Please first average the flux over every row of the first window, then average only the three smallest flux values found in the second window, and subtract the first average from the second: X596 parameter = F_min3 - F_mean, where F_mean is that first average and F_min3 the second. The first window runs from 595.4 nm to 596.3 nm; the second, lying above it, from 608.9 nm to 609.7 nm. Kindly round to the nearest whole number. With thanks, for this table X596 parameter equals -62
